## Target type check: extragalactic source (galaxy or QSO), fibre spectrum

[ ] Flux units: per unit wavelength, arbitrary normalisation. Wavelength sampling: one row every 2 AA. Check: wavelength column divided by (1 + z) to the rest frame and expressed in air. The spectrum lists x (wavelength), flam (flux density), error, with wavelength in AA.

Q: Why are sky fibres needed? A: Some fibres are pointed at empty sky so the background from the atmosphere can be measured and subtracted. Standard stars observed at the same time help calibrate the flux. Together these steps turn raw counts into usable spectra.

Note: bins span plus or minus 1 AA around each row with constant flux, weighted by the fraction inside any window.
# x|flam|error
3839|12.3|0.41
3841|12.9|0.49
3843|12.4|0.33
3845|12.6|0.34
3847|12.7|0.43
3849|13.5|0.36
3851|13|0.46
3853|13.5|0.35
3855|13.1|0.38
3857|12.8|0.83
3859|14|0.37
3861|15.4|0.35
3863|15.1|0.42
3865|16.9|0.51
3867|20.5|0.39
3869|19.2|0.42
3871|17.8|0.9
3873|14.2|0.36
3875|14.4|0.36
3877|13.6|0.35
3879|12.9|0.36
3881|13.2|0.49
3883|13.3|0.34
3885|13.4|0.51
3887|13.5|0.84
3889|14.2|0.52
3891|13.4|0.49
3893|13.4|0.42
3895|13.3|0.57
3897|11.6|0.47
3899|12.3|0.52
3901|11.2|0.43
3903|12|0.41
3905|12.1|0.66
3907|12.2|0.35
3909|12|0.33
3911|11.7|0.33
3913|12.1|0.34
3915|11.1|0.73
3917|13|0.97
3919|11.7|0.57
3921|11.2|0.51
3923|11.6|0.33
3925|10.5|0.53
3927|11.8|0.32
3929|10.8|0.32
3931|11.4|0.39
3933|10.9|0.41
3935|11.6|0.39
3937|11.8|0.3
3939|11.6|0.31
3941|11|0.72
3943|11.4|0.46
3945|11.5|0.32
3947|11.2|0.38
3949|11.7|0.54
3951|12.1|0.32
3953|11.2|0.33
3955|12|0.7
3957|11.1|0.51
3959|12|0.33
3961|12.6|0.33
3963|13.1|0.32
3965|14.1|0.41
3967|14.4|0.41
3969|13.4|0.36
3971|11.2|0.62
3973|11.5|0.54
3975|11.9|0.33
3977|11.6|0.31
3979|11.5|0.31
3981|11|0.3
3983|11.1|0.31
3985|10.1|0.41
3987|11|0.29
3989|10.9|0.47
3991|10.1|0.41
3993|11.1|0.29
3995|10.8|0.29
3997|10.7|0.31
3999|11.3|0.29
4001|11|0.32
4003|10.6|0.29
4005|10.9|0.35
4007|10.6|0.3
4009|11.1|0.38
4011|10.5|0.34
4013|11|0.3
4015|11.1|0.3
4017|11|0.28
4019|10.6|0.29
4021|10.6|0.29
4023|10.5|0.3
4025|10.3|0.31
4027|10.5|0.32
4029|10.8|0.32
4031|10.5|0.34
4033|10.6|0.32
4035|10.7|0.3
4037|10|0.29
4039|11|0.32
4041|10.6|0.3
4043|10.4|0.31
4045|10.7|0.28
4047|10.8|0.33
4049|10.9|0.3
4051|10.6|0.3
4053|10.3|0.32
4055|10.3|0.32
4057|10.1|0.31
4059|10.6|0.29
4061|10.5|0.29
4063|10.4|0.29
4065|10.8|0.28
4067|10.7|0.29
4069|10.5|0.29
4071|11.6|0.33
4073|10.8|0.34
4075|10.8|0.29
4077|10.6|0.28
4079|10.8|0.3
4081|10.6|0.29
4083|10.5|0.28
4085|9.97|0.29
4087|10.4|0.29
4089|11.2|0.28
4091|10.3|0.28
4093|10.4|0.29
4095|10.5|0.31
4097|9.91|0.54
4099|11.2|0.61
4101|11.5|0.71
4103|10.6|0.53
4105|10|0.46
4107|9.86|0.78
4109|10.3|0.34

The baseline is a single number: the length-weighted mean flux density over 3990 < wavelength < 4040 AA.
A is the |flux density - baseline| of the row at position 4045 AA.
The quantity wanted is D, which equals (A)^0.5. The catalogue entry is 0.1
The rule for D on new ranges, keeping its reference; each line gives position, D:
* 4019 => 0.3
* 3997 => 0.1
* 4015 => 0.6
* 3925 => 0.5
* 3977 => 0.9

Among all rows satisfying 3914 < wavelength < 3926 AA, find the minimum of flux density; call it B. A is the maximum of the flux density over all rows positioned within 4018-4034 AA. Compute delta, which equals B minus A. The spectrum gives 0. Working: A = 10.8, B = 10.5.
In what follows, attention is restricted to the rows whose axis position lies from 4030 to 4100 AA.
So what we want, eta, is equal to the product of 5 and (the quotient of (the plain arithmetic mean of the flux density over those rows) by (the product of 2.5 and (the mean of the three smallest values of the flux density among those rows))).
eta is 2.13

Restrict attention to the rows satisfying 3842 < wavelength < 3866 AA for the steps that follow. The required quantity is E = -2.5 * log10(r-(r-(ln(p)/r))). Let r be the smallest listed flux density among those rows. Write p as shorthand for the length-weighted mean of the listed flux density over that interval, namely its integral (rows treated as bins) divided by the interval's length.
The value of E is 1.69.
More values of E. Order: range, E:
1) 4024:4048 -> 1.57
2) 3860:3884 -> 1.68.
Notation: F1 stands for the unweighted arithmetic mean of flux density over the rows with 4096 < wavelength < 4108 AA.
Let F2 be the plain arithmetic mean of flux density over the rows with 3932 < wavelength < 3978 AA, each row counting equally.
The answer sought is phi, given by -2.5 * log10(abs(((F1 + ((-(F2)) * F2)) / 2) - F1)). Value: -4.71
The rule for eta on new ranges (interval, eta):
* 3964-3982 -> 2.19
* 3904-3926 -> 2.15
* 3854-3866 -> 2.19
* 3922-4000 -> 2.26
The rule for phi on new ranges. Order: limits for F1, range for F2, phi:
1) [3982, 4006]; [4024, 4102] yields -4.47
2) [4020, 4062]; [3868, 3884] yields -5.15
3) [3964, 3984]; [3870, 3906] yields -4.94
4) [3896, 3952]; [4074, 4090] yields -4.48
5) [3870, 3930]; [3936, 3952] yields -4.66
